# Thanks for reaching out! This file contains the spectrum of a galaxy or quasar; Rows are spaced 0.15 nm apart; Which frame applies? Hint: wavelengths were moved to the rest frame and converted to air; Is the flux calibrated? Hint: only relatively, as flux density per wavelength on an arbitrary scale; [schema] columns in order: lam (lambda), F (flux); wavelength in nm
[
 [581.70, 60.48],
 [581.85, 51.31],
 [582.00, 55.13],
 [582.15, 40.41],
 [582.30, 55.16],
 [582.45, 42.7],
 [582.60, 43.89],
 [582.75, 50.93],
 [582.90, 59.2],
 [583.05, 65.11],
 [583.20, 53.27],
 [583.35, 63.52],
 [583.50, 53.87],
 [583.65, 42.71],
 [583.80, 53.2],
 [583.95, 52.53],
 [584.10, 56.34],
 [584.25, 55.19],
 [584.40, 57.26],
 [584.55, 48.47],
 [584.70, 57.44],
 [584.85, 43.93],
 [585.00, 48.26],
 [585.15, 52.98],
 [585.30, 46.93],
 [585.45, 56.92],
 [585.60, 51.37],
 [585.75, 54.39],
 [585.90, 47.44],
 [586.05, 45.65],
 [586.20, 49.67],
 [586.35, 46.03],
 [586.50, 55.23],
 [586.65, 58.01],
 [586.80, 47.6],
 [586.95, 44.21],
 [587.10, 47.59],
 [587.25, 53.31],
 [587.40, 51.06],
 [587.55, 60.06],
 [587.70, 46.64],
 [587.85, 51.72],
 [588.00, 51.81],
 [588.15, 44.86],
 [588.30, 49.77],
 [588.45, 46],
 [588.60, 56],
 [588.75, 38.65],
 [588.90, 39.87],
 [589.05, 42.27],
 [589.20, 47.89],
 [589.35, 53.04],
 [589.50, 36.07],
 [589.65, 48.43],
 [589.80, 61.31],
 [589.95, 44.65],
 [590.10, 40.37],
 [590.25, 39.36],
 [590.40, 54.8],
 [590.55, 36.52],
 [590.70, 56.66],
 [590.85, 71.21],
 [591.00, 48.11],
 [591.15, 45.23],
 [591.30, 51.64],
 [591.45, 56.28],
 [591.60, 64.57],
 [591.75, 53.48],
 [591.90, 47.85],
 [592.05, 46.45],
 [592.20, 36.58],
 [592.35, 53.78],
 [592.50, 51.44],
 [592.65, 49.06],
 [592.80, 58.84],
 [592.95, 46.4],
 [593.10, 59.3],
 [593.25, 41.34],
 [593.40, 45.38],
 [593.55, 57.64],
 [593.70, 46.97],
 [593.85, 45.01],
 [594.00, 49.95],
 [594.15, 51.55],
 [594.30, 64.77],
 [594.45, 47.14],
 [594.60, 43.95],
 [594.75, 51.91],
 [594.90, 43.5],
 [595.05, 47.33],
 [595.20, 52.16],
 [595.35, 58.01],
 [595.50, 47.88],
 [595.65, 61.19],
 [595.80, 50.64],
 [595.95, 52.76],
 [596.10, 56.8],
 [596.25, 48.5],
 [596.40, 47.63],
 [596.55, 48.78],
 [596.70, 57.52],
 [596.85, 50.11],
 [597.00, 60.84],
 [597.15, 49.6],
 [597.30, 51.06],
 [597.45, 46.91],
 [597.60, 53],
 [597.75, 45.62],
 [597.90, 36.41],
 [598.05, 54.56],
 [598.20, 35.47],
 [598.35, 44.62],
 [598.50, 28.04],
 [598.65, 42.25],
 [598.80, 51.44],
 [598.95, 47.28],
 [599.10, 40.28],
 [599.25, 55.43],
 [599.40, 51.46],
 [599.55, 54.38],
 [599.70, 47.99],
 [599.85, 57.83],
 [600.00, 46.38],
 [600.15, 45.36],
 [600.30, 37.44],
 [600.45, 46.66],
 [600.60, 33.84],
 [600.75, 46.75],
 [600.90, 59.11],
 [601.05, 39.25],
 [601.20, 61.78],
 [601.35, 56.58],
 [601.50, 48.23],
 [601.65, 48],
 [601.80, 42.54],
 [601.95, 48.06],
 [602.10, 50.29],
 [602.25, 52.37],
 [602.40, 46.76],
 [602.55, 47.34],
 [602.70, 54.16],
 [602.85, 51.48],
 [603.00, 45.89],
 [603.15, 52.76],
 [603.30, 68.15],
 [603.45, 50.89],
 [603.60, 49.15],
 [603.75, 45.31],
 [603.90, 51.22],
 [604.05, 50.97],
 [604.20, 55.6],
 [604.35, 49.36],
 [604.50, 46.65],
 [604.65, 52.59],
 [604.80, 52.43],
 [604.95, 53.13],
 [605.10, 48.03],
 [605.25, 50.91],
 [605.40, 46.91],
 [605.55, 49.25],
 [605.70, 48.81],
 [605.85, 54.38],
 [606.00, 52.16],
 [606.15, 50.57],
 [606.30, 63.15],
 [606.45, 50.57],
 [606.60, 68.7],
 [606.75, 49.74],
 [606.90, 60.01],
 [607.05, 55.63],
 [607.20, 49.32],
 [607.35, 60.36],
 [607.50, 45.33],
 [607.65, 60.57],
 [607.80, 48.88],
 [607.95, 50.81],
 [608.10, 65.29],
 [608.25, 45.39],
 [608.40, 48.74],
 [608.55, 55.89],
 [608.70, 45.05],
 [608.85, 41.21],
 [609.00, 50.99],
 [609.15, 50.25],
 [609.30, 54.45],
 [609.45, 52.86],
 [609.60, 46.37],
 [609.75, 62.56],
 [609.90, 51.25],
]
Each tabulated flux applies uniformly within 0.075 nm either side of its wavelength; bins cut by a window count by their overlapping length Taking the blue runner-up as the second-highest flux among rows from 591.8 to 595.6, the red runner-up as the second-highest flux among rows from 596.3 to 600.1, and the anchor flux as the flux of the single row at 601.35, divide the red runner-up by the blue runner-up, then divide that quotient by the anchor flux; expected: 0.0172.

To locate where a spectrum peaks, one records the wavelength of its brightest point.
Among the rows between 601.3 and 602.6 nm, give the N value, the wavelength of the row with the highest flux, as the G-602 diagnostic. 601.35 nm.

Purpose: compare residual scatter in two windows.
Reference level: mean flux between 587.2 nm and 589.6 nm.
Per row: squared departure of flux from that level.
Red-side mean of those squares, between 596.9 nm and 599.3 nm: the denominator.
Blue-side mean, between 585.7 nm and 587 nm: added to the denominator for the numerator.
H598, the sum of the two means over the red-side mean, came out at 1.35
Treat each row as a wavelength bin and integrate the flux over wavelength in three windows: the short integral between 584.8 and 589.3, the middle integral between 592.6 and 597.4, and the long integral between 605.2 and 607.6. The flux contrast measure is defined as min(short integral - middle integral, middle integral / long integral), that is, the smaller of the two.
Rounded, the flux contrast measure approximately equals -25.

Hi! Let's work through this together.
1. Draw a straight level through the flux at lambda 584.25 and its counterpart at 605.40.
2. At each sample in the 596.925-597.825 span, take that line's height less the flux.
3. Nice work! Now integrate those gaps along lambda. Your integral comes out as -1.0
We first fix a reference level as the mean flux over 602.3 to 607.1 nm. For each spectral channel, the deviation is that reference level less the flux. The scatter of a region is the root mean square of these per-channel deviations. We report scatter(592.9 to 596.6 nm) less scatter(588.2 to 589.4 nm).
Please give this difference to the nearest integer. -2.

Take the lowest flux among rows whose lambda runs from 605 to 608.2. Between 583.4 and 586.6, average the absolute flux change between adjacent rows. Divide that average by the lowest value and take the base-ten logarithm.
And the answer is -0.88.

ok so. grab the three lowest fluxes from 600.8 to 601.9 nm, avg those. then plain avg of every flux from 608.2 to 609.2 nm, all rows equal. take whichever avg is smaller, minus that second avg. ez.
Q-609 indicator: -5.0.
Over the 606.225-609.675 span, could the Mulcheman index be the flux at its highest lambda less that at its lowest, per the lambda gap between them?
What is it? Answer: -5.1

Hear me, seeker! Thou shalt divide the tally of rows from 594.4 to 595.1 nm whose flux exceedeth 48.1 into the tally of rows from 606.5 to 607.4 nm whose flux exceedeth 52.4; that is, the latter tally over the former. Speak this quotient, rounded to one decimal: 4.0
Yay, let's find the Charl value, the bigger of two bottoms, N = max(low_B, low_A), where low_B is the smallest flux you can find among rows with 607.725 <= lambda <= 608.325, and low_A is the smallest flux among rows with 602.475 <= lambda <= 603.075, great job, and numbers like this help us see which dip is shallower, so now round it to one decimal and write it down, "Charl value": 45.9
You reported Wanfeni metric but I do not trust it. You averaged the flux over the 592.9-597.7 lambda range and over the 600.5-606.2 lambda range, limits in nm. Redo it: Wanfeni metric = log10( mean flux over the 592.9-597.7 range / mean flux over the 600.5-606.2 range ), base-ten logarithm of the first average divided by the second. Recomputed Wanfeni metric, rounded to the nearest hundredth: 0.01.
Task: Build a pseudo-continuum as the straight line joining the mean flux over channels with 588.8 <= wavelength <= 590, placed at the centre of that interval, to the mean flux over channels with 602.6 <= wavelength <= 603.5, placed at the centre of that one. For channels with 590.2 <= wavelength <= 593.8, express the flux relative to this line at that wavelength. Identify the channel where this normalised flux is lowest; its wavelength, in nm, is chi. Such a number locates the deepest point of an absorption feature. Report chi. 592.20 nm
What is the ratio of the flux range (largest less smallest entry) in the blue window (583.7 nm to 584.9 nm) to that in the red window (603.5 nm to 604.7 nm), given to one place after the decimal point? 1.3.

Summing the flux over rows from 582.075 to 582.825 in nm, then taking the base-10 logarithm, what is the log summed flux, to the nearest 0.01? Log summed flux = 2.37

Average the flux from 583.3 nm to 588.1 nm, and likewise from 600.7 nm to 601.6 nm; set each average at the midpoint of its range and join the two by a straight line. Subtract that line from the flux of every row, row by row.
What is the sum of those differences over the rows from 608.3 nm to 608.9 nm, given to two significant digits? -18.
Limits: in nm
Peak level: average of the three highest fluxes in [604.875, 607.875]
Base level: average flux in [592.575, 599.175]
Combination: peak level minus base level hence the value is 15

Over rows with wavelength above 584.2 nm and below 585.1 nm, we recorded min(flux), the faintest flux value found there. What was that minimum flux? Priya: 43.93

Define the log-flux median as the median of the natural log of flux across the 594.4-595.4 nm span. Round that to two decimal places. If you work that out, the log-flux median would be 3.86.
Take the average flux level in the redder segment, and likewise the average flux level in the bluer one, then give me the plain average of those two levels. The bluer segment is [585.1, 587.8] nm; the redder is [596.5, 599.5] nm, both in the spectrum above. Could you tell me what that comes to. 49.2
